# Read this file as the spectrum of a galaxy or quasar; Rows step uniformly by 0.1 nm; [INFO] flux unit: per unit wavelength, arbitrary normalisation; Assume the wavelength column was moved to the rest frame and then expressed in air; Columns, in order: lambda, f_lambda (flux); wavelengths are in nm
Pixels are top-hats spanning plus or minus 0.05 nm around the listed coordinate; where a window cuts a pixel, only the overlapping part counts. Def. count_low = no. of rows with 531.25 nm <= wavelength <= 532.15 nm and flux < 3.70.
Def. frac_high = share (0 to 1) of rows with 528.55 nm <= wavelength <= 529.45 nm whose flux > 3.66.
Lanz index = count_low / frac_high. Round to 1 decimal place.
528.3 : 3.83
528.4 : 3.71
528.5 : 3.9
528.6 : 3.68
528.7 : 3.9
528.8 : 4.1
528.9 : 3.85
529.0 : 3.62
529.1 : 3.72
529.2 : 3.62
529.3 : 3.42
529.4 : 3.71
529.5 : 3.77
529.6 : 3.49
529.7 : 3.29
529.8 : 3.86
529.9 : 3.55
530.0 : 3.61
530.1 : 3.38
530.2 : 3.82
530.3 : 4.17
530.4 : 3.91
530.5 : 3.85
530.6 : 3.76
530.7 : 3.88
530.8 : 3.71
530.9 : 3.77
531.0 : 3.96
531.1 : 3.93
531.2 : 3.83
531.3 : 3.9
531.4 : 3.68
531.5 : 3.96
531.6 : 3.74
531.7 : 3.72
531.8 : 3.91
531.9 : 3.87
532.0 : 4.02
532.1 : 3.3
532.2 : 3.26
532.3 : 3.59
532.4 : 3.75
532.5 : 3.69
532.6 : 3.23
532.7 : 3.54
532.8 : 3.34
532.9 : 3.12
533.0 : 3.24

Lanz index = 3.0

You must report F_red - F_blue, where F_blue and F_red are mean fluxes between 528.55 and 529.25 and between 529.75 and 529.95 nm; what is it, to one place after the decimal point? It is -0.1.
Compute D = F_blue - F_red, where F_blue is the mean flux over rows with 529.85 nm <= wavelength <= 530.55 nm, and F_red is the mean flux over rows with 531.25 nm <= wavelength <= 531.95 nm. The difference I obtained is -0.07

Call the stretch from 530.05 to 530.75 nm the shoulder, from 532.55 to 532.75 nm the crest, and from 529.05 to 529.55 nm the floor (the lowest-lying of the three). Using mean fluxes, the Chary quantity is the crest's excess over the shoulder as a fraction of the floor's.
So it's -0.120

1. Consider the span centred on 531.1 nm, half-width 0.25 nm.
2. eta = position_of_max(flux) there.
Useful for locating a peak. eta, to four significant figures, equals 531.0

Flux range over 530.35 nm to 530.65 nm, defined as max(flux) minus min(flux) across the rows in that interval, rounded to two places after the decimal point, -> 0.15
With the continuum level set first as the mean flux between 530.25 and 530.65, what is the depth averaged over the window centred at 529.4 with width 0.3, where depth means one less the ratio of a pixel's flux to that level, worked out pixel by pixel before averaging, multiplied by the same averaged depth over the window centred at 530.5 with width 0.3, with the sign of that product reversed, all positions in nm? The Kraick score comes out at -0.0016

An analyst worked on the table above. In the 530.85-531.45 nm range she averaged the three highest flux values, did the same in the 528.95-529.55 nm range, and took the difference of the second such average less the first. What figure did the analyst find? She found -0.20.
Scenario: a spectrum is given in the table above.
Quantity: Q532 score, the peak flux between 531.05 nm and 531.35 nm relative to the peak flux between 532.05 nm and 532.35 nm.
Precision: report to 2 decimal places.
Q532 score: 1.09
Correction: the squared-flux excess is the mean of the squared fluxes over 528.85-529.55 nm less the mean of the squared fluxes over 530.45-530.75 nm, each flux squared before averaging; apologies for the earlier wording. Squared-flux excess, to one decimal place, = -1.2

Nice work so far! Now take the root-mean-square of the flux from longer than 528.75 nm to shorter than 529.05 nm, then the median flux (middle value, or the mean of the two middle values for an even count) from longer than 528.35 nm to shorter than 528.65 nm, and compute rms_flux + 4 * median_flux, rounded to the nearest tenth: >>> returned 18.7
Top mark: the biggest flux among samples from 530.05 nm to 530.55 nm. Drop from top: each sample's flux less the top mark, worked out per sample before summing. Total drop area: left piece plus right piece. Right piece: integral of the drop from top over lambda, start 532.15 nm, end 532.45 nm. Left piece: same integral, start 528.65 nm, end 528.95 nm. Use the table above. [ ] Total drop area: -0.26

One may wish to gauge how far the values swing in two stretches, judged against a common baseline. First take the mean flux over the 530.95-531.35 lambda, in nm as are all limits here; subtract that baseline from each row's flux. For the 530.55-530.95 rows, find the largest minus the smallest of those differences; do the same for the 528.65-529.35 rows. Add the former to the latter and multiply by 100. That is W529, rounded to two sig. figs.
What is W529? 85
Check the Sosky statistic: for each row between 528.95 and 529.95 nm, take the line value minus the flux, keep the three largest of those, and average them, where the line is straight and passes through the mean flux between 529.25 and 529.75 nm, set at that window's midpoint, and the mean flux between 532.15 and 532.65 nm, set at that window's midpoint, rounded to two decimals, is 0.14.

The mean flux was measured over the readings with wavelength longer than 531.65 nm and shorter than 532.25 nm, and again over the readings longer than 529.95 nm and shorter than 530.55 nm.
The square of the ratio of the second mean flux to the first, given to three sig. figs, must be 1.06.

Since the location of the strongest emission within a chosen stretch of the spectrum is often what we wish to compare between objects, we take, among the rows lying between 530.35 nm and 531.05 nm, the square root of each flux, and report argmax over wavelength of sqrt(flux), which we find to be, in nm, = 531.0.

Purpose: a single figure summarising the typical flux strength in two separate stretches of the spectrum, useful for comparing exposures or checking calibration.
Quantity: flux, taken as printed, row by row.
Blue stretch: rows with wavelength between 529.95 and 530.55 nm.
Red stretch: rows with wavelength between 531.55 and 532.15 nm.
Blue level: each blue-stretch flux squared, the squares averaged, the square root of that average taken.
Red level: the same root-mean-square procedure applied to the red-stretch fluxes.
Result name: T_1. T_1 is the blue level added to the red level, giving 7.56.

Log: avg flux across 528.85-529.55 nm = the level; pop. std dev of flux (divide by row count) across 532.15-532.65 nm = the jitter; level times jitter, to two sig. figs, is 0.80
